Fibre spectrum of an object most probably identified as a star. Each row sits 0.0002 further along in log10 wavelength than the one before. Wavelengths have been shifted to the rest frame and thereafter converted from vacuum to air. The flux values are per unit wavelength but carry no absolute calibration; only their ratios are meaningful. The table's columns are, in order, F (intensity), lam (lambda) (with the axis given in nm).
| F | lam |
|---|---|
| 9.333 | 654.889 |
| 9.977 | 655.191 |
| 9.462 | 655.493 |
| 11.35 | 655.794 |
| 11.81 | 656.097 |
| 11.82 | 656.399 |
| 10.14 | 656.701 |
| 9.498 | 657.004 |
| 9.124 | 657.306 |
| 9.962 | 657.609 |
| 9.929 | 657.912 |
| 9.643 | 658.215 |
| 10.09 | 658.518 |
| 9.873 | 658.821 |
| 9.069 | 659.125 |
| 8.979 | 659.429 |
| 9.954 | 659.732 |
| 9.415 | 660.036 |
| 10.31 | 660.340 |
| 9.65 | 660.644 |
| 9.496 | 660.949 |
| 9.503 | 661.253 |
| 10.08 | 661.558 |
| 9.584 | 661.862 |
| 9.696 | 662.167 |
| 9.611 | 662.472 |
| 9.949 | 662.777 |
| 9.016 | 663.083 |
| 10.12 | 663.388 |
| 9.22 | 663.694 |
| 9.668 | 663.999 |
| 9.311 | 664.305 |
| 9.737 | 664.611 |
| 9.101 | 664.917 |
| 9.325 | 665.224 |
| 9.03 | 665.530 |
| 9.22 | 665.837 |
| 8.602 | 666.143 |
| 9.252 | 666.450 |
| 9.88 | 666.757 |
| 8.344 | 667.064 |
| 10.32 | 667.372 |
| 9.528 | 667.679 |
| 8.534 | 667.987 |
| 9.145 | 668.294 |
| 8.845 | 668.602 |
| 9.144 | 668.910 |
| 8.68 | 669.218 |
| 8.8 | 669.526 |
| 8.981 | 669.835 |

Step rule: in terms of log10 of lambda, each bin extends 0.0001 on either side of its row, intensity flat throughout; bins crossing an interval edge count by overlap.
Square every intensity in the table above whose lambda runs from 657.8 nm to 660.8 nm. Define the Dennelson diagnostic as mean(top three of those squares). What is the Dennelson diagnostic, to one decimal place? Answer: 102.4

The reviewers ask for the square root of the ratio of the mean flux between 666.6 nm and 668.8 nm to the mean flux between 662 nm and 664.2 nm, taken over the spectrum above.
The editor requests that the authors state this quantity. 0.98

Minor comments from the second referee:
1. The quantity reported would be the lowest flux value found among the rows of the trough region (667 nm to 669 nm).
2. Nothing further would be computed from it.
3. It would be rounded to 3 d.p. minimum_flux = 8.344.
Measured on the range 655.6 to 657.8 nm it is 9.124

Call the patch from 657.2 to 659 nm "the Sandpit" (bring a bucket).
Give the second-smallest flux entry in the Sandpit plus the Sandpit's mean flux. 19.4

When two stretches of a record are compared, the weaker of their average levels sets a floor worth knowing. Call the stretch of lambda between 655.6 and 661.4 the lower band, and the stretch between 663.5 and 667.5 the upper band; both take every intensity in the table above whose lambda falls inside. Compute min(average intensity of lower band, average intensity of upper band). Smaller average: 9.3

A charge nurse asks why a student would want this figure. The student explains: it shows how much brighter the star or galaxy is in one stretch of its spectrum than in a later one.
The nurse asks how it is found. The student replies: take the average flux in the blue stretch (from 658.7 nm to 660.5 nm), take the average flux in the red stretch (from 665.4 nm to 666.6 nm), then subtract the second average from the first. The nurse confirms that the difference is 0.57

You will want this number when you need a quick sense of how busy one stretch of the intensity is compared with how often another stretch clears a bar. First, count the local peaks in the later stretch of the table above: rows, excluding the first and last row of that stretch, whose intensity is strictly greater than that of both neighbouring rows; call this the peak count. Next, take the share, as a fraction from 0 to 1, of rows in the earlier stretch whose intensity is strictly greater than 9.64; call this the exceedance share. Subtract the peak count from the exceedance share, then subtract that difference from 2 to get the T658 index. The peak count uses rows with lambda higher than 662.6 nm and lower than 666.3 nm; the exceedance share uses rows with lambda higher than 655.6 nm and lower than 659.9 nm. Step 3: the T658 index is 6.29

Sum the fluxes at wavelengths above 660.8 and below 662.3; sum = 48.4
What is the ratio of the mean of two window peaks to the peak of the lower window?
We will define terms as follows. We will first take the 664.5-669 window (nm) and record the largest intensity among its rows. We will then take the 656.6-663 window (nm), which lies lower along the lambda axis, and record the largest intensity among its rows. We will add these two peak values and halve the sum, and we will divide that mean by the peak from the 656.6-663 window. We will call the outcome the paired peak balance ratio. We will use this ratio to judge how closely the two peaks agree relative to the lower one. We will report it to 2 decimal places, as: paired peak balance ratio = 1.00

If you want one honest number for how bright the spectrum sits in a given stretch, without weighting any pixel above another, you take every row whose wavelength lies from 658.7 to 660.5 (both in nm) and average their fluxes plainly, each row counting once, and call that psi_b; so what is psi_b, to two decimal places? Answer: 9.60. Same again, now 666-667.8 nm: 9.32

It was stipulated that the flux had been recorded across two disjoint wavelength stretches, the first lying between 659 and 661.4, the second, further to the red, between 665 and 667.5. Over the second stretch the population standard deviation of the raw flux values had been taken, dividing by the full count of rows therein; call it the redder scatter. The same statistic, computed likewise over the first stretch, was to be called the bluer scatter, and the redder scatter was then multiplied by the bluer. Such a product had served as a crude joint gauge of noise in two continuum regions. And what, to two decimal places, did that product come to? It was 0.24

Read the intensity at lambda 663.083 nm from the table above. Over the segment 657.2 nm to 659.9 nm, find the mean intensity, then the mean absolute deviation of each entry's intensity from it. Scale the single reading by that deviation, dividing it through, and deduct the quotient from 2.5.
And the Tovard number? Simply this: -21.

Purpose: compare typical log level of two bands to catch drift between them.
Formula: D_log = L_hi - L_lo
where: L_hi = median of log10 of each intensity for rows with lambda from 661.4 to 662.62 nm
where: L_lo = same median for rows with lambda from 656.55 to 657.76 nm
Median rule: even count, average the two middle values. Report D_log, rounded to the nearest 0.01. 0.00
